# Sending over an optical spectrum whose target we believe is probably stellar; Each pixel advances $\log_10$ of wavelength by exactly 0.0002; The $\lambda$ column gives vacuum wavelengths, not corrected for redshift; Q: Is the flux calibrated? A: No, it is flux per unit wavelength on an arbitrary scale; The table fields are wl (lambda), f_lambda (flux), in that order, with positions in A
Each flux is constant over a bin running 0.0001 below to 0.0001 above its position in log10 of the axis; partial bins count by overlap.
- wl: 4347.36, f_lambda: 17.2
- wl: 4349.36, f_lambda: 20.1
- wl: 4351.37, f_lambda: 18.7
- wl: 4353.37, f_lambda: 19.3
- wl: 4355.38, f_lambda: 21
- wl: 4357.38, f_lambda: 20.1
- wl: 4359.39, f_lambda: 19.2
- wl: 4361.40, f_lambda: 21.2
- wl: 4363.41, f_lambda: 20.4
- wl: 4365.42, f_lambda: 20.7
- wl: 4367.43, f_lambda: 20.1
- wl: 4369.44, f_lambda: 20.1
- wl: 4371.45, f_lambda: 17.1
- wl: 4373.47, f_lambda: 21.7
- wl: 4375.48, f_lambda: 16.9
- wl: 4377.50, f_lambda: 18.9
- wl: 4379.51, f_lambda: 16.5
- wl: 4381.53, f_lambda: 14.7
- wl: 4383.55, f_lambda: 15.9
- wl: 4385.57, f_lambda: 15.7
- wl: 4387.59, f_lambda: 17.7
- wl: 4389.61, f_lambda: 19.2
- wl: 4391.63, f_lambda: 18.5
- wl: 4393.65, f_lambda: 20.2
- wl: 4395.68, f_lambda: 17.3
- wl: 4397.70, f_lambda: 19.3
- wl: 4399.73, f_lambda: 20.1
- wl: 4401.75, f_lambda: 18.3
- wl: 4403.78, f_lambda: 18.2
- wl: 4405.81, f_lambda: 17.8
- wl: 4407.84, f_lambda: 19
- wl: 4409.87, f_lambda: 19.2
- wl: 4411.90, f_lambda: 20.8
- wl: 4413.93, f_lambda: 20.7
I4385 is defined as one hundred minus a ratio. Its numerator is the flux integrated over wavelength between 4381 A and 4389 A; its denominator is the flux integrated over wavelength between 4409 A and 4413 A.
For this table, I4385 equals 98.4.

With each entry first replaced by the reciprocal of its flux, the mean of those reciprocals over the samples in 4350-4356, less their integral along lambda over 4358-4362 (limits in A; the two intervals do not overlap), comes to -0.1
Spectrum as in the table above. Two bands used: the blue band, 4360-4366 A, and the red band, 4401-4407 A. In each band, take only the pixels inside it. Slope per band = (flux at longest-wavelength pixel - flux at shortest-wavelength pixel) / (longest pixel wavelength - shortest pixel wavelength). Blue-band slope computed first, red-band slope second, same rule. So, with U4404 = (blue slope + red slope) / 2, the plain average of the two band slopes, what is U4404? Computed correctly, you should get -0.12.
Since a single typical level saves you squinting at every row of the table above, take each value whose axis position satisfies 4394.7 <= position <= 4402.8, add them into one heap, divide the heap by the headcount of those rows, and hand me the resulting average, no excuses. 18.8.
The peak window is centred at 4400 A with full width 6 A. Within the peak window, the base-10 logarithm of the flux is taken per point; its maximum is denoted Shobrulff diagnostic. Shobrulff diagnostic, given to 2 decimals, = 1.30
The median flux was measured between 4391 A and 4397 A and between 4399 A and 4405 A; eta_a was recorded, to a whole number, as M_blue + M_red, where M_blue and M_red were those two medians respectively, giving 37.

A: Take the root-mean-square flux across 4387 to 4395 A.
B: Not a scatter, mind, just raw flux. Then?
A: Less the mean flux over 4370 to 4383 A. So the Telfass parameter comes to 1.3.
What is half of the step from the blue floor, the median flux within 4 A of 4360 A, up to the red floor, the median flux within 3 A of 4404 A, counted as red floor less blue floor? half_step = -1.0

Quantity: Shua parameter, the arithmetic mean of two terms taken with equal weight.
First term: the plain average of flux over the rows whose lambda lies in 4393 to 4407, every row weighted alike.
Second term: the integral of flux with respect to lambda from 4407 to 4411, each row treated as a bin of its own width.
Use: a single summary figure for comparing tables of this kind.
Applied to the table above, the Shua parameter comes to 48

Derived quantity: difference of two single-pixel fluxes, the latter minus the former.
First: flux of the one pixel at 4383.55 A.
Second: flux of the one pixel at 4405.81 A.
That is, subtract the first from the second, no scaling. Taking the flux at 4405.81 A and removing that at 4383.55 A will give 1.9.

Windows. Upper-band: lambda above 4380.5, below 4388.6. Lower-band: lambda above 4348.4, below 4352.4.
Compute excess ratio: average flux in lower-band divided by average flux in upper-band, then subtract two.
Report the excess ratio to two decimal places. -0.79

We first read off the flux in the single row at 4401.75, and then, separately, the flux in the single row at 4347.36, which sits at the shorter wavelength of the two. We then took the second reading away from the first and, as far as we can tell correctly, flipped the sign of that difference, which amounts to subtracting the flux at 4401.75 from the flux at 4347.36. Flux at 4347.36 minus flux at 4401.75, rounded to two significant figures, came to -1.1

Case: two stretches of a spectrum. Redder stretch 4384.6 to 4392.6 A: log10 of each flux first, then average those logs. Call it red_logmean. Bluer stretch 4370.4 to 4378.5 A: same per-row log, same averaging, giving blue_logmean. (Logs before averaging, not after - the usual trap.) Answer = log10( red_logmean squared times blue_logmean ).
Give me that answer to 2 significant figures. 0.30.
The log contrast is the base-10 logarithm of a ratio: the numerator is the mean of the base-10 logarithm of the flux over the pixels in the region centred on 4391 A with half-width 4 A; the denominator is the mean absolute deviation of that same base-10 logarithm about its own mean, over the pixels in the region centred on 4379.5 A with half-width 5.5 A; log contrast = 1.67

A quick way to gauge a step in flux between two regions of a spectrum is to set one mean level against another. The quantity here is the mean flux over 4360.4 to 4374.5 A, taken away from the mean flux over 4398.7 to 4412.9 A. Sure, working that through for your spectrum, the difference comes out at -1.1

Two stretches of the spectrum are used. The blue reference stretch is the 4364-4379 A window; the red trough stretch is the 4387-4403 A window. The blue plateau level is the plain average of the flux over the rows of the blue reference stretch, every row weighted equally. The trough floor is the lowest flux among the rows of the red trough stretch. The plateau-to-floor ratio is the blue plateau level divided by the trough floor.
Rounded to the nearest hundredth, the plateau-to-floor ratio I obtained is 1.12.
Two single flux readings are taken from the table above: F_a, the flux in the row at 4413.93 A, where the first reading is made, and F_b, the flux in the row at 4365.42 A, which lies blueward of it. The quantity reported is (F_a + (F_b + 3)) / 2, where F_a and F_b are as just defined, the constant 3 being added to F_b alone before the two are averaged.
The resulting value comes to 22.2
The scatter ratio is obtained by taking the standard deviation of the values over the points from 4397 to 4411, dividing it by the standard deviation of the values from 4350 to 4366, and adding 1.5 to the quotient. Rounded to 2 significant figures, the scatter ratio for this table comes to 2.4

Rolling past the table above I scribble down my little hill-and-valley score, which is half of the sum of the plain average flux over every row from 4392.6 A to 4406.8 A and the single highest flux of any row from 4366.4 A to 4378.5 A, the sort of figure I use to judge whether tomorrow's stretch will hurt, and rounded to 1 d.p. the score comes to 20.2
